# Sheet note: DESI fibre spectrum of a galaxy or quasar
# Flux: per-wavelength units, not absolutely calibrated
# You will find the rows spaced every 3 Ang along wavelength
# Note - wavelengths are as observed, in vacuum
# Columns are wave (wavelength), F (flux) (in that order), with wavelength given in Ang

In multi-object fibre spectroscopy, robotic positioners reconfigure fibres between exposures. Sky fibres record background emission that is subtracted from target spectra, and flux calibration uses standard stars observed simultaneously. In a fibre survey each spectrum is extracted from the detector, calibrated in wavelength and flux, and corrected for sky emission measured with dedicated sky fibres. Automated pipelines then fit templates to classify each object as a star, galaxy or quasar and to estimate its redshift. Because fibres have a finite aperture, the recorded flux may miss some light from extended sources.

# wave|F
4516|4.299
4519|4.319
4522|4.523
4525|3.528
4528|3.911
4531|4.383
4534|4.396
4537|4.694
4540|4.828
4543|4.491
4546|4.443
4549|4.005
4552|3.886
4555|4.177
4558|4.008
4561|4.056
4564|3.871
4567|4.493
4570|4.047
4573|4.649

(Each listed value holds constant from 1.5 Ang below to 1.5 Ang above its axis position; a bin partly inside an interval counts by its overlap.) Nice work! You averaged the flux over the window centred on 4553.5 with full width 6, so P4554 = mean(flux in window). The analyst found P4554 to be 4.03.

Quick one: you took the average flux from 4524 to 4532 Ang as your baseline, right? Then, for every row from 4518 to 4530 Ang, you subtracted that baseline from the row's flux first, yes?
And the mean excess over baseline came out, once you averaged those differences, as 0.13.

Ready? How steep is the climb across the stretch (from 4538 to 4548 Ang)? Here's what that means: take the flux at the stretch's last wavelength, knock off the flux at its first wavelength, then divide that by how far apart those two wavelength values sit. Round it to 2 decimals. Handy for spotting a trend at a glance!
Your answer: -0.06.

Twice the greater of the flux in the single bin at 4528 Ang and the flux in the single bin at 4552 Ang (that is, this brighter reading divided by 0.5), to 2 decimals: 7.82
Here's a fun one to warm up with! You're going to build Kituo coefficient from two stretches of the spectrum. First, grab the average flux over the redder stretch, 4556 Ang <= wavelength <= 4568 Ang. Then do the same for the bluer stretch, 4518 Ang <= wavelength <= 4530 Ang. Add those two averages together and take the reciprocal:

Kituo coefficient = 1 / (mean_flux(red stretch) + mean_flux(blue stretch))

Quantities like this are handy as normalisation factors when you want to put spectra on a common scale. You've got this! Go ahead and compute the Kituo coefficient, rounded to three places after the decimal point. 0.122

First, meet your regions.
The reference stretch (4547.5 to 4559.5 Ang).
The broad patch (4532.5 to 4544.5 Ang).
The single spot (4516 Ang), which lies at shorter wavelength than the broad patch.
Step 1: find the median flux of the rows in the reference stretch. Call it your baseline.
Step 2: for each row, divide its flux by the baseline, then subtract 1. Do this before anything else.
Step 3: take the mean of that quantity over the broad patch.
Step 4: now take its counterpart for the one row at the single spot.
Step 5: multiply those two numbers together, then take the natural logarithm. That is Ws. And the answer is -4.5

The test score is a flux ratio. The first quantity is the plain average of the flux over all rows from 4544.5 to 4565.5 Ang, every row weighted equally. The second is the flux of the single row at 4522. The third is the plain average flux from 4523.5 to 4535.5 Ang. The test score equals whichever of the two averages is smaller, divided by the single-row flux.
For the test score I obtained 0.90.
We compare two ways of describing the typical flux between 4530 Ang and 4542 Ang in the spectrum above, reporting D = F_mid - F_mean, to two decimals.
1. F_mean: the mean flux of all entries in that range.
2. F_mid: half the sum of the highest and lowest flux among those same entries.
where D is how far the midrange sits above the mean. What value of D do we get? 0.03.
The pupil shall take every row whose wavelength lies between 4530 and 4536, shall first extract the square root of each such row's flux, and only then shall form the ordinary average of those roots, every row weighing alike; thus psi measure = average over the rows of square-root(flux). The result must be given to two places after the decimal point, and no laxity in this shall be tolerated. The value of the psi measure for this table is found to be 2.10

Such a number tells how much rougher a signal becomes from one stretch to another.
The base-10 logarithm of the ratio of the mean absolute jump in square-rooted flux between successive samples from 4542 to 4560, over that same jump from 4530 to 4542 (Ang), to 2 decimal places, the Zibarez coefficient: 0.18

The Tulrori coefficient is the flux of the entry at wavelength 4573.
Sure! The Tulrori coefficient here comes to 4.649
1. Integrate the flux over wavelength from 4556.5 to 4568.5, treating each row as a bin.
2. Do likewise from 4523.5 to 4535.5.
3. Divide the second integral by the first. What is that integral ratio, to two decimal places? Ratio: 0.99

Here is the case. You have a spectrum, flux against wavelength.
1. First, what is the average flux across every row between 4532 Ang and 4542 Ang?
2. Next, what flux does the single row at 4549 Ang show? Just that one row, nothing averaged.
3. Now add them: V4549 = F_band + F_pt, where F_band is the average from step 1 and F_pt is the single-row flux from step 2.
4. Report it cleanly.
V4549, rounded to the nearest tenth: 8.6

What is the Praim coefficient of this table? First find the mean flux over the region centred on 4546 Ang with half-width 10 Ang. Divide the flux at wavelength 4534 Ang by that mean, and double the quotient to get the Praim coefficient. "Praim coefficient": 2.02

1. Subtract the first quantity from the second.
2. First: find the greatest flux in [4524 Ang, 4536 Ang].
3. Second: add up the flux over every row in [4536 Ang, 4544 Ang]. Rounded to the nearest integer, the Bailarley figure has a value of 10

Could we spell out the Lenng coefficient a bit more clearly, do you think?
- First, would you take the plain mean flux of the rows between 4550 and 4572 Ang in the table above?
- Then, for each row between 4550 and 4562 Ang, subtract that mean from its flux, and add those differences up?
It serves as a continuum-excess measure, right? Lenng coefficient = -0.2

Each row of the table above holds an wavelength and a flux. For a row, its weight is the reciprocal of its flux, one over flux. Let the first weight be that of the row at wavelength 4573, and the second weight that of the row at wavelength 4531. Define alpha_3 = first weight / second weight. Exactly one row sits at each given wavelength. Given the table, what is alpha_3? 0.94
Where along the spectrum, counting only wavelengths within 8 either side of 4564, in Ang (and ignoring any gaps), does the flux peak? 4567 Ang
